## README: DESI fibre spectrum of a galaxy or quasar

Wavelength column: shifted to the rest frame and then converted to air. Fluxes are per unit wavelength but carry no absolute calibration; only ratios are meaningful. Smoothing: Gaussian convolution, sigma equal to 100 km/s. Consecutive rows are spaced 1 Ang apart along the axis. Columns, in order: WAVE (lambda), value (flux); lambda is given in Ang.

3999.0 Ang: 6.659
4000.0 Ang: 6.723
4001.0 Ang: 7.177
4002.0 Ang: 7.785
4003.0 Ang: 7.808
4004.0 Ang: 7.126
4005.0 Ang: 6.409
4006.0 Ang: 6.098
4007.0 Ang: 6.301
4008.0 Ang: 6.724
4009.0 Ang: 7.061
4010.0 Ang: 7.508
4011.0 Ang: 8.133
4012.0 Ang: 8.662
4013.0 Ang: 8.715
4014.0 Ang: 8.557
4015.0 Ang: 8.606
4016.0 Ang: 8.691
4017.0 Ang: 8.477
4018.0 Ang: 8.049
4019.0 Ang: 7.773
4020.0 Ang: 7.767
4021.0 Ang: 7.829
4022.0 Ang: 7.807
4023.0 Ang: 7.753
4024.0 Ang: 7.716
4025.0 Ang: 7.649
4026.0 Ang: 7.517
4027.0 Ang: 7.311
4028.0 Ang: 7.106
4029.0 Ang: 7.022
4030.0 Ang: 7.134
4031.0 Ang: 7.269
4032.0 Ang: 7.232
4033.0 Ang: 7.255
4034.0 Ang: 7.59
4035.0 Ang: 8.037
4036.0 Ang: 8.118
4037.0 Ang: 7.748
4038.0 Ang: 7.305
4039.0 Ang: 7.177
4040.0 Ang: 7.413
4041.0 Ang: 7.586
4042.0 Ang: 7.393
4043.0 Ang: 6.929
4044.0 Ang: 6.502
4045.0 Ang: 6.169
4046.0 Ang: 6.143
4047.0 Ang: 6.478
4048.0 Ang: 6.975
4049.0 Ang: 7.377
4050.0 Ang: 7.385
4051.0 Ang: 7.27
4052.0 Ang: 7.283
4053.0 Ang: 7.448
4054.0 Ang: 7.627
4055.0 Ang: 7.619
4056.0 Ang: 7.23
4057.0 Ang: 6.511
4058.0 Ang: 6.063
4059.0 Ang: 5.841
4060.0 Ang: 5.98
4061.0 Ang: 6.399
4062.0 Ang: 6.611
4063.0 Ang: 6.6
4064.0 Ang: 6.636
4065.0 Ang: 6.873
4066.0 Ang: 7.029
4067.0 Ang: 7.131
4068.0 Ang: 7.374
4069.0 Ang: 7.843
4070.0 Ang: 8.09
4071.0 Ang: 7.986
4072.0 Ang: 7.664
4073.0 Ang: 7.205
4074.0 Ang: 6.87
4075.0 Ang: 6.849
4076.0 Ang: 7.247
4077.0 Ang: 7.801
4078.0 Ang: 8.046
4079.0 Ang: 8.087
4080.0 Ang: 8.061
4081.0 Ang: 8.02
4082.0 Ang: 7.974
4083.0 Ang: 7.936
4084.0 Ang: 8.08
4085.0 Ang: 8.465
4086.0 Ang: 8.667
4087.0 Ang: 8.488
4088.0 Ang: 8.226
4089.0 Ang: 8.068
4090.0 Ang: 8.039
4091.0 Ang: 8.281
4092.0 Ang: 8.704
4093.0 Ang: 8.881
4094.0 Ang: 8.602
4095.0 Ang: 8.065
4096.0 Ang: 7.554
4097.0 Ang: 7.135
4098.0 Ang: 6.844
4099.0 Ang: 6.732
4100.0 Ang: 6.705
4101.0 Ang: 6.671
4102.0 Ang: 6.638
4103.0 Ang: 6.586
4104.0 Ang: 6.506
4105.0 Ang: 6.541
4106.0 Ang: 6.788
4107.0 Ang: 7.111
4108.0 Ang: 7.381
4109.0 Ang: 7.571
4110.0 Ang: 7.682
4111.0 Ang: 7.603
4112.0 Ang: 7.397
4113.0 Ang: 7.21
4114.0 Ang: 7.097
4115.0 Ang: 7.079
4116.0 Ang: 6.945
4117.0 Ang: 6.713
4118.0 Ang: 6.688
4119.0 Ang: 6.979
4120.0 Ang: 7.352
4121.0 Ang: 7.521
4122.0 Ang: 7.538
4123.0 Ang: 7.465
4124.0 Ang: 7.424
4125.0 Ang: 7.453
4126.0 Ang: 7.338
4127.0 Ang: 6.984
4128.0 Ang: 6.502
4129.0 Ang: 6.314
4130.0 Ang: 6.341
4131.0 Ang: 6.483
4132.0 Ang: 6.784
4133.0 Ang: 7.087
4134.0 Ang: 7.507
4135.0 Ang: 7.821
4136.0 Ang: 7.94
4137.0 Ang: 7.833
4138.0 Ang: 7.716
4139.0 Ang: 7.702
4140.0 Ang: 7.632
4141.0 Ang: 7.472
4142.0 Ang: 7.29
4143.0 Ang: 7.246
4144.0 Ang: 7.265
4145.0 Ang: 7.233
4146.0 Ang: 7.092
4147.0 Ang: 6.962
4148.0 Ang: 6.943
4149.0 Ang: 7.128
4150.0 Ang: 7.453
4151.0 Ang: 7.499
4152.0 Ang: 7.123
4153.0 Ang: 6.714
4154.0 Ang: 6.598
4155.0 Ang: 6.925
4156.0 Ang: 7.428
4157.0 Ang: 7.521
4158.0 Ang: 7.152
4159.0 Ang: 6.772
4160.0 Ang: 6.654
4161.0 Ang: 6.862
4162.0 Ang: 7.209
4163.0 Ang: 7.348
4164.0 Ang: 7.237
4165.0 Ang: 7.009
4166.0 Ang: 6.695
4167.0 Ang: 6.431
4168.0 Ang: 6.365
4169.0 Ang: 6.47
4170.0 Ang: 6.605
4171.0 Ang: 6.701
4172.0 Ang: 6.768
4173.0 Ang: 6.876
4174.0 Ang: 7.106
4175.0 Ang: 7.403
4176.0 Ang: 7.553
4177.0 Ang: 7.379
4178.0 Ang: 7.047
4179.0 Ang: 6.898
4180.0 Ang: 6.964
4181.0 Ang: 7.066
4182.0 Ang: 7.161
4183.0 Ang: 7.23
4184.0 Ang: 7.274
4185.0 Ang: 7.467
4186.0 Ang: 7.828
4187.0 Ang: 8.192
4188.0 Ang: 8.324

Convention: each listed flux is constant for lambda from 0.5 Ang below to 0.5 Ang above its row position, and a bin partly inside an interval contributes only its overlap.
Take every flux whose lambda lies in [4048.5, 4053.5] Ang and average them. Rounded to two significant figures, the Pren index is 7.4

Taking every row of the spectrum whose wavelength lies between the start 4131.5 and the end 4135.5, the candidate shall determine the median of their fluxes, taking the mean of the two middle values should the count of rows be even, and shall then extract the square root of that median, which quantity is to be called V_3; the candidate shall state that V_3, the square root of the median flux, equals 2.70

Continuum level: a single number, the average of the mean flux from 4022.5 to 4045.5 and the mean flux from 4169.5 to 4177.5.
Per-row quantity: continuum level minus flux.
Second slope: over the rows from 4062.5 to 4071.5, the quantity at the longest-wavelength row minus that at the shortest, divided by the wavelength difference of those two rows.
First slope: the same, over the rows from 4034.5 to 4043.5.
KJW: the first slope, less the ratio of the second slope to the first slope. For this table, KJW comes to 1.4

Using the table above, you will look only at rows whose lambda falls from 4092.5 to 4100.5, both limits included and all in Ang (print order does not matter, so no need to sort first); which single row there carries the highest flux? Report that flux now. 8.881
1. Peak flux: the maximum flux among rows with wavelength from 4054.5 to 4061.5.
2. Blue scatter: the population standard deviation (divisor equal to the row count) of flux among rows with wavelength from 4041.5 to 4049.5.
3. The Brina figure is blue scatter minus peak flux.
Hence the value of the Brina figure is -7.15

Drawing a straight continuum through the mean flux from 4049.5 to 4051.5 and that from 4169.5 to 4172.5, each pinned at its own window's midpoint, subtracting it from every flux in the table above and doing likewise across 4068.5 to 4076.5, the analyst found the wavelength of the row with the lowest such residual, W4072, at 4075.0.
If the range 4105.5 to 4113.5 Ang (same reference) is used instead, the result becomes 4106.0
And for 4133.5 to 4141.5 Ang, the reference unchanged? 4134.0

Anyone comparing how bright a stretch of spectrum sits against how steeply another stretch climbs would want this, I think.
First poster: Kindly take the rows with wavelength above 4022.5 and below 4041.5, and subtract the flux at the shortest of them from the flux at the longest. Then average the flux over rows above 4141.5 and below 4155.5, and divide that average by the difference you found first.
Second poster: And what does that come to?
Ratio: -43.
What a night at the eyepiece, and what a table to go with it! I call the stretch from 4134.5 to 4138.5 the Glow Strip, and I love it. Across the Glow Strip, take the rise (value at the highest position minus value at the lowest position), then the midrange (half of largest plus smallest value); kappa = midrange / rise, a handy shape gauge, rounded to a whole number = -75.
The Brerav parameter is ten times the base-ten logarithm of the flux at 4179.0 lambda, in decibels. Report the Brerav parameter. 8.39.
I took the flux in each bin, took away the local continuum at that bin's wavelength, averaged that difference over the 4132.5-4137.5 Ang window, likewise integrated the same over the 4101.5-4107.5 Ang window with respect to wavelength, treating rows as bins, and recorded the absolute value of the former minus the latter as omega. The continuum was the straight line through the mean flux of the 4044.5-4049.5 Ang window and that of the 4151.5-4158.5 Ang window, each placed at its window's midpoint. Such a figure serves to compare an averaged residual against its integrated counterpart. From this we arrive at 1.7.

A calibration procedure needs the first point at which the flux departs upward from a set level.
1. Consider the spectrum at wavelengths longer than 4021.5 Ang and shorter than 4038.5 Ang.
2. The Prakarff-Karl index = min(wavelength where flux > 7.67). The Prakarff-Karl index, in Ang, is 4022.0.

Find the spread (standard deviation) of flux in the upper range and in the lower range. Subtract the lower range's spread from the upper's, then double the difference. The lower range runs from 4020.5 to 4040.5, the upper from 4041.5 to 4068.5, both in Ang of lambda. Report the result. 0.4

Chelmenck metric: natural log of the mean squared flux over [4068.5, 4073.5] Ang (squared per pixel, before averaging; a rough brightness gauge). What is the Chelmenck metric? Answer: 4.10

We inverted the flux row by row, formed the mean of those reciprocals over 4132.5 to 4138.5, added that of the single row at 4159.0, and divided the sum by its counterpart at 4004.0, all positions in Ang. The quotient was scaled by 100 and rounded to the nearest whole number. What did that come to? 199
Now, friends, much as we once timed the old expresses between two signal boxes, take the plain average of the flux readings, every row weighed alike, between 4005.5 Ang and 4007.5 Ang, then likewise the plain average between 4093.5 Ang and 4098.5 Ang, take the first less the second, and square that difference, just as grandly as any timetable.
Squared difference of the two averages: 2.1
